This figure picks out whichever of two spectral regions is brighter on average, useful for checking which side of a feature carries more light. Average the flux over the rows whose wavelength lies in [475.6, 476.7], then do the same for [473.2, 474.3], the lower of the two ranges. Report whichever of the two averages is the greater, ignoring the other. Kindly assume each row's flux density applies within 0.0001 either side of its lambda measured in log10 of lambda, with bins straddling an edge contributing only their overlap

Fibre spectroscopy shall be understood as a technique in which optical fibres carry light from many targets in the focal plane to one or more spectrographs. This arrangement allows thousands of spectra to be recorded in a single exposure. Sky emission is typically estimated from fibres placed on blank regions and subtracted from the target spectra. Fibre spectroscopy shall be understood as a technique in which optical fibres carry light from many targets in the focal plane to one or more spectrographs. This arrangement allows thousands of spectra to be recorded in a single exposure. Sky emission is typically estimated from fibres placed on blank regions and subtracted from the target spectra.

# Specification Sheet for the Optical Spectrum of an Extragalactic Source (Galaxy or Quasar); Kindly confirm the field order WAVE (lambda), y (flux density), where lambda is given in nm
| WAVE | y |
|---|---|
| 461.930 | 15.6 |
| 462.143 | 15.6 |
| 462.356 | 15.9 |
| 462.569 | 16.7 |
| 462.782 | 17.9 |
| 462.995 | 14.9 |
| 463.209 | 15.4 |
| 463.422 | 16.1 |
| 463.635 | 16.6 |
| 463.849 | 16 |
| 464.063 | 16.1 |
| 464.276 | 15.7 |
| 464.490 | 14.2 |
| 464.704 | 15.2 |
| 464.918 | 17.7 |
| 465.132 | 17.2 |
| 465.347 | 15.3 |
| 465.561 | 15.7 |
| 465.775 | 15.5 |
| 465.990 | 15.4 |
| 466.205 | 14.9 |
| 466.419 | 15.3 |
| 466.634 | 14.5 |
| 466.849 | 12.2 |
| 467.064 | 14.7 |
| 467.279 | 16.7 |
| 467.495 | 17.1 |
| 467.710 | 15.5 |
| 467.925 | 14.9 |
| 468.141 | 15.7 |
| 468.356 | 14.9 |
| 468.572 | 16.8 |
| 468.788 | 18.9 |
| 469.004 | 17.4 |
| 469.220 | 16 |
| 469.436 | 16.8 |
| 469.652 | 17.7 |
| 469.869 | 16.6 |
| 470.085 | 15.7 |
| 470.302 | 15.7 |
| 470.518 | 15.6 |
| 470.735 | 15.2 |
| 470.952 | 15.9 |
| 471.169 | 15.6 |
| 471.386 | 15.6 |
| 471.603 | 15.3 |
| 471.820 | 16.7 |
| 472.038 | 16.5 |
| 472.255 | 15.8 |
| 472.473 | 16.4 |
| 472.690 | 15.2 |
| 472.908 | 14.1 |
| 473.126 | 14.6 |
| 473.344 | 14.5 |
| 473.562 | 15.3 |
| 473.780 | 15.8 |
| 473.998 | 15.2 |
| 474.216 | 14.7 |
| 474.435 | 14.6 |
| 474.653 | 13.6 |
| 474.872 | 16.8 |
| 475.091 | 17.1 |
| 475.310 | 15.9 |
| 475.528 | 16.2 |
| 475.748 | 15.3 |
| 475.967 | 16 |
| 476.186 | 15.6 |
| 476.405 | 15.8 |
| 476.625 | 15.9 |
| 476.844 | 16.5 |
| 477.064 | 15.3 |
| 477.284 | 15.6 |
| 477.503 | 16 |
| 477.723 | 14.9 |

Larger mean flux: 15.7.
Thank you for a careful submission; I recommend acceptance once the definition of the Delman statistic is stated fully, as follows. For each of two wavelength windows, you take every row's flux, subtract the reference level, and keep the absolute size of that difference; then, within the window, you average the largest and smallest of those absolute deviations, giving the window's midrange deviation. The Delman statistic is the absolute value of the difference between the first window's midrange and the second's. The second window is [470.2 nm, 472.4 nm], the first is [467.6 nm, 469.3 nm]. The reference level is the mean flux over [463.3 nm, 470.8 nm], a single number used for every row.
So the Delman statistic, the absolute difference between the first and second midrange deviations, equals 1.15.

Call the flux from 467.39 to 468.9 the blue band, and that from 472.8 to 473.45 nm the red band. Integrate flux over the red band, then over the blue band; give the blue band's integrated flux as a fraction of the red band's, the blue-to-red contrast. 2.6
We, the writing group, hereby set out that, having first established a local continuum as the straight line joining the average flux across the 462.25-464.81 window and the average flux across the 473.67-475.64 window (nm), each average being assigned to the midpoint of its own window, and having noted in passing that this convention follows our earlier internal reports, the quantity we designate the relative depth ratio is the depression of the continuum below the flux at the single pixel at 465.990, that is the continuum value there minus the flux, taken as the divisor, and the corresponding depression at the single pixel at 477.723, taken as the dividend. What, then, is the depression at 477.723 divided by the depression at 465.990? 1.3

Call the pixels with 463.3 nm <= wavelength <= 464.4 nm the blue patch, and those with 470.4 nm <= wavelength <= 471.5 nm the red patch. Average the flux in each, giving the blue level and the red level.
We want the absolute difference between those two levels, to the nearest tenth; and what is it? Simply 0.5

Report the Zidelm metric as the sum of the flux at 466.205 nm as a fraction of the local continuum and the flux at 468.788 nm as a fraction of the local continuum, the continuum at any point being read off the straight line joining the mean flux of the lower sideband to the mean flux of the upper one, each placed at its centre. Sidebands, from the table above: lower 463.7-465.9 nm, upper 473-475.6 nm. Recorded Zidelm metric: 2.15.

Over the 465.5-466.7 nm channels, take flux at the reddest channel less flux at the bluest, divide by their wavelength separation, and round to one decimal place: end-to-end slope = -1.1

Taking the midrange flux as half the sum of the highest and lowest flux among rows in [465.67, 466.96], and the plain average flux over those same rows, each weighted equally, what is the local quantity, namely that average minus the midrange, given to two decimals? 0.78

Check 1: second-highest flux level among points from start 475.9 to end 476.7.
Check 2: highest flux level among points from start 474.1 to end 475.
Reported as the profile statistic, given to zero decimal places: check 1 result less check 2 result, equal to -1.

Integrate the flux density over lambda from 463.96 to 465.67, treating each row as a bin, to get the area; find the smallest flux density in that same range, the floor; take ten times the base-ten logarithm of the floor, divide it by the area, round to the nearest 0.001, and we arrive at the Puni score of 0.424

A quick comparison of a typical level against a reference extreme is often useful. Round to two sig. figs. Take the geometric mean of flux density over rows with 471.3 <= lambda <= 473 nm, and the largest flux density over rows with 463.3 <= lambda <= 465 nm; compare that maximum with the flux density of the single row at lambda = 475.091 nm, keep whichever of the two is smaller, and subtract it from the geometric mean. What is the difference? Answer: -1.4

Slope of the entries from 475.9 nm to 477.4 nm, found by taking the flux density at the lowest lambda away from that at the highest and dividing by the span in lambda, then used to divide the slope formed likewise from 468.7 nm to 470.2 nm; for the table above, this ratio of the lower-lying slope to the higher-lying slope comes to 8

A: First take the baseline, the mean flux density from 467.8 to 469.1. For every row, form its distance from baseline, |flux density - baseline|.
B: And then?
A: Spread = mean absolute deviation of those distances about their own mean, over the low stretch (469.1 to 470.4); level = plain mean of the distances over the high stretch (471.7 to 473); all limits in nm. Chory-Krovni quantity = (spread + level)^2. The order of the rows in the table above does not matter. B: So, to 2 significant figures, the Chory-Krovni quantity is 1.1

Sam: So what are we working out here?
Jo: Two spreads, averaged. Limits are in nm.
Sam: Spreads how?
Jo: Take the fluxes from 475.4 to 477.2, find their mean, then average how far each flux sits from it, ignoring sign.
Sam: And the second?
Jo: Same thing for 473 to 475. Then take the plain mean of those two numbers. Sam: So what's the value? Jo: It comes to 0.50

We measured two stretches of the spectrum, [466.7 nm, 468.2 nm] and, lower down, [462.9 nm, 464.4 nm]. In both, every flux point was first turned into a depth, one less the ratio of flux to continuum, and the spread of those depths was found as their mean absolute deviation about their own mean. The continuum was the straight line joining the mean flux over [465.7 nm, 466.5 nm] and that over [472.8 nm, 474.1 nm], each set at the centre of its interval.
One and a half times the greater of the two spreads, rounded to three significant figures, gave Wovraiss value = 0.113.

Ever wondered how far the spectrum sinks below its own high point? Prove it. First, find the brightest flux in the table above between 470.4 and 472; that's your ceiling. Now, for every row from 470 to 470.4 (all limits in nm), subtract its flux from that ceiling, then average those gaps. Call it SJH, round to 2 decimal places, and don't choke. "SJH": 1.00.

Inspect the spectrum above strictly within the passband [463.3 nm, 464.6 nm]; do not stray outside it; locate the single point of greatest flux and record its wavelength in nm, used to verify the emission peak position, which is 463.635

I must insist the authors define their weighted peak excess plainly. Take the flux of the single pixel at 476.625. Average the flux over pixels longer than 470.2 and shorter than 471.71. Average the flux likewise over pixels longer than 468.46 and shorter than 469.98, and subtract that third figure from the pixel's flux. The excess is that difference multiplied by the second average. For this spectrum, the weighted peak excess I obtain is -20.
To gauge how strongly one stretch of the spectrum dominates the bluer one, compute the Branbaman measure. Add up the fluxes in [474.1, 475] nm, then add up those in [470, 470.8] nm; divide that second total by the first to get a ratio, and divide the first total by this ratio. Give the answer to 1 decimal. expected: 57.3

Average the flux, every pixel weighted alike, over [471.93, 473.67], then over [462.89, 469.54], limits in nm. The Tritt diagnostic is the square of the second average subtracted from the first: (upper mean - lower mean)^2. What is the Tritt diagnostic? 0.23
